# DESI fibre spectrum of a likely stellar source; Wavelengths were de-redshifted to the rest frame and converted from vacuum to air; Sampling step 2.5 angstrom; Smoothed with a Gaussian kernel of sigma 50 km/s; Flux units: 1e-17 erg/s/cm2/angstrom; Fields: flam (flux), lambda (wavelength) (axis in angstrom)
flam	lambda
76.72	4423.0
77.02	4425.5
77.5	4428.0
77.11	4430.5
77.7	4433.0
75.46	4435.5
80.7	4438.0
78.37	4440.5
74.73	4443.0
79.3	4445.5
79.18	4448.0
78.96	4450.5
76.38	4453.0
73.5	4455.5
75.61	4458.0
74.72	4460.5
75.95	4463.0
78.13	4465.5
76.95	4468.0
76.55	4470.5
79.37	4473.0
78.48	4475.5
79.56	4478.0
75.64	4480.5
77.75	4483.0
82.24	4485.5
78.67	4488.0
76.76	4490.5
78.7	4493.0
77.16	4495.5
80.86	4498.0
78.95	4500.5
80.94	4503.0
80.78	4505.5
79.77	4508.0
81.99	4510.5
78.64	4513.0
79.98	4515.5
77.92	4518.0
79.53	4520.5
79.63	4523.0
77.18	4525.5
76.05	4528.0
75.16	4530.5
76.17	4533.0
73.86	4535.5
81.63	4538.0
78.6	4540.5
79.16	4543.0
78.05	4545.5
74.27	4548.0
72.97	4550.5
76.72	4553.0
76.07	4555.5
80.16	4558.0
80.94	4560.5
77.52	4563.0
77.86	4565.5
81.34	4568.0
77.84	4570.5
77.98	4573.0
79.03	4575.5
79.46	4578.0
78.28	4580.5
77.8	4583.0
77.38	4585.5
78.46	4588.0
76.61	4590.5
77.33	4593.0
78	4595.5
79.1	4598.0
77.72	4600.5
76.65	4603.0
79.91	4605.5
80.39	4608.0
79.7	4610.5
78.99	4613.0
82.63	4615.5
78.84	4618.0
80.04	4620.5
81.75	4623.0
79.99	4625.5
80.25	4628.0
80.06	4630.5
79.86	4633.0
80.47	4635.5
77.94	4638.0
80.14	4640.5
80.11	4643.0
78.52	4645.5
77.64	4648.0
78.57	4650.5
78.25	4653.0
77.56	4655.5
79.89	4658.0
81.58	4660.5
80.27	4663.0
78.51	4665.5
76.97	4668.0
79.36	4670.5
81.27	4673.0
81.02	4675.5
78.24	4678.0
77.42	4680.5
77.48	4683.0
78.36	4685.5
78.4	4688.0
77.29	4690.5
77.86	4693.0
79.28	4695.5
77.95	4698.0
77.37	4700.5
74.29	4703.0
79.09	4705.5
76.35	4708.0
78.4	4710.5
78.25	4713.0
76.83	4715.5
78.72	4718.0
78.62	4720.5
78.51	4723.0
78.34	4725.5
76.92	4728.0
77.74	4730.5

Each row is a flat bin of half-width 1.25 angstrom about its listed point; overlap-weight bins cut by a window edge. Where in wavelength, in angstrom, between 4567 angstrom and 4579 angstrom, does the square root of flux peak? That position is 4568.0 angstrom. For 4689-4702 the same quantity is 4695.5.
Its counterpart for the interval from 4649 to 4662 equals 4660.5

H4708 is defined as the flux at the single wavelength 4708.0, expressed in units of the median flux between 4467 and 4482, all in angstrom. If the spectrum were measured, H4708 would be 0.98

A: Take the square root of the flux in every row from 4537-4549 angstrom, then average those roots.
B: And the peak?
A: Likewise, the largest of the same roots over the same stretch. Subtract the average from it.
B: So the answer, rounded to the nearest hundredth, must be 0.18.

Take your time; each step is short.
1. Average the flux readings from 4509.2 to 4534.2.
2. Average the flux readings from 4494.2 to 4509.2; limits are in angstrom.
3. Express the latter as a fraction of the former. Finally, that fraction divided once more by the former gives 0.0130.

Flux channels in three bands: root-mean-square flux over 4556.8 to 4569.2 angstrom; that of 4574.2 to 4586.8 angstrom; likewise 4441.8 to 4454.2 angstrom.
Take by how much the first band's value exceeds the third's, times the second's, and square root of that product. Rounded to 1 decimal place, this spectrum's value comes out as 12.0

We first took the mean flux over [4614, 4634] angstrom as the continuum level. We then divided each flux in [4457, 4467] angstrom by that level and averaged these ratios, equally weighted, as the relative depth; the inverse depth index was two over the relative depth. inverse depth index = 2.11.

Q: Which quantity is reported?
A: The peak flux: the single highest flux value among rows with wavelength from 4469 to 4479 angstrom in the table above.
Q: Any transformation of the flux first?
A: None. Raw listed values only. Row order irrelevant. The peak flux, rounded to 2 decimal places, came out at 79.56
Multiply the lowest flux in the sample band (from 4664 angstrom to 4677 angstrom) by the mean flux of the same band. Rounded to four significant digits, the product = 6113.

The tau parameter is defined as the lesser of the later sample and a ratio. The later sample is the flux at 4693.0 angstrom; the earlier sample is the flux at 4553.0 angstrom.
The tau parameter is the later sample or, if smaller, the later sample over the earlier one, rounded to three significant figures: 1.01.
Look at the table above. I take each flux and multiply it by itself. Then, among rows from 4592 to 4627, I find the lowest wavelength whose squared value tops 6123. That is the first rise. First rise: 4598.0 angstrom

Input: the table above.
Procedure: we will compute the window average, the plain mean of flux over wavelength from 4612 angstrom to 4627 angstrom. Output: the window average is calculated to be 80.4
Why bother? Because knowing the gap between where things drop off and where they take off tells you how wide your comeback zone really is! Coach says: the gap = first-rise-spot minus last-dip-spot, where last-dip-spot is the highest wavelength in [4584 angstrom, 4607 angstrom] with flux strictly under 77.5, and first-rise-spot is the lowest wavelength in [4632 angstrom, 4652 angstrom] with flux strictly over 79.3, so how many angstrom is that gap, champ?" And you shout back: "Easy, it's 30.0 angstrom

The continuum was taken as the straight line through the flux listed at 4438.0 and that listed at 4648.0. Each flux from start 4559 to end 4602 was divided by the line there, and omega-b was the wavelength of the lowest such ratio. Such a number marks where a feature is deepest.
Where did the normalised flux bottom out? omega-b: 4590.5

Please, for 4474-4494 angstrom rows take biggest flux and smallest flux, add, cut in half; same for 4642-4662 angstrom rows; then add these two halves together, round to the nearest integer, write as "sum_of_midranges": 159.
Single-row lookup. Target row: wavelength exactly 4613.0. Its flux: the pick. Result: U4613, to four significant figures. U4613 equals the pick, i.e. 78.99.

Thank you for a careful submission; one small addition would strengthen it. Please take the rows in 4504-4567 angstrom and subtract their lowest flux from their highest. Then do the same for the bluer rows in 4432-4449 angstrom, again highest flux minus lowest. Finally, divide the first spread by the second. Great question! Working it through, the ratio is 1.5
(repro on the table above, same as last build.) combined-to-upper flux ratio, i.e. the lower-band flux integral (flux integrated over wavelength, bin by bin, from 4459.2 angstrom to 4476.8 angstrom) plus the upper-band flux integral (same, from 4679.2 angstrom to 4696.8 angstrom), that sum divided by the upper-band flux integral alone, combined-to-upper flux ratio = 1.989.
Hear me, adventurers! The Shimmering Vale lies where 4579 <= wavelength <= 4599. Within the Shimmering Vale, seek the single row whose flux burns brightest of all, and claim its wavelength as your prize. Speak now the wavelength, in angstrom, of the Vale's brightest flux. 4598.0 angstrom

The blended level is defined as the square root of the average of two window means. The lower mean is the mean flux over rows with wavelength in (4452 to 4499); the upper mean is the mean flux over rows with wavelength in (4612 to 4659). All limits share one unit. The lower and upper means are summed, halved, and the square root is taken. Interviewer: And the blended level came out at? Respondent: 8.862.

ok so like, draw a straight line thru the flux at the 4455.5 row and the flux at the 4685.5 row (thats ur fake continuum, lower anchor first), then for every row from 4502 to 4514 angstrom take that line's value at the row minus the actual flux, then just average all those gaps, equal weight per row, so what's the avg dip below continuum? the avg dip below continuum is -5.8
